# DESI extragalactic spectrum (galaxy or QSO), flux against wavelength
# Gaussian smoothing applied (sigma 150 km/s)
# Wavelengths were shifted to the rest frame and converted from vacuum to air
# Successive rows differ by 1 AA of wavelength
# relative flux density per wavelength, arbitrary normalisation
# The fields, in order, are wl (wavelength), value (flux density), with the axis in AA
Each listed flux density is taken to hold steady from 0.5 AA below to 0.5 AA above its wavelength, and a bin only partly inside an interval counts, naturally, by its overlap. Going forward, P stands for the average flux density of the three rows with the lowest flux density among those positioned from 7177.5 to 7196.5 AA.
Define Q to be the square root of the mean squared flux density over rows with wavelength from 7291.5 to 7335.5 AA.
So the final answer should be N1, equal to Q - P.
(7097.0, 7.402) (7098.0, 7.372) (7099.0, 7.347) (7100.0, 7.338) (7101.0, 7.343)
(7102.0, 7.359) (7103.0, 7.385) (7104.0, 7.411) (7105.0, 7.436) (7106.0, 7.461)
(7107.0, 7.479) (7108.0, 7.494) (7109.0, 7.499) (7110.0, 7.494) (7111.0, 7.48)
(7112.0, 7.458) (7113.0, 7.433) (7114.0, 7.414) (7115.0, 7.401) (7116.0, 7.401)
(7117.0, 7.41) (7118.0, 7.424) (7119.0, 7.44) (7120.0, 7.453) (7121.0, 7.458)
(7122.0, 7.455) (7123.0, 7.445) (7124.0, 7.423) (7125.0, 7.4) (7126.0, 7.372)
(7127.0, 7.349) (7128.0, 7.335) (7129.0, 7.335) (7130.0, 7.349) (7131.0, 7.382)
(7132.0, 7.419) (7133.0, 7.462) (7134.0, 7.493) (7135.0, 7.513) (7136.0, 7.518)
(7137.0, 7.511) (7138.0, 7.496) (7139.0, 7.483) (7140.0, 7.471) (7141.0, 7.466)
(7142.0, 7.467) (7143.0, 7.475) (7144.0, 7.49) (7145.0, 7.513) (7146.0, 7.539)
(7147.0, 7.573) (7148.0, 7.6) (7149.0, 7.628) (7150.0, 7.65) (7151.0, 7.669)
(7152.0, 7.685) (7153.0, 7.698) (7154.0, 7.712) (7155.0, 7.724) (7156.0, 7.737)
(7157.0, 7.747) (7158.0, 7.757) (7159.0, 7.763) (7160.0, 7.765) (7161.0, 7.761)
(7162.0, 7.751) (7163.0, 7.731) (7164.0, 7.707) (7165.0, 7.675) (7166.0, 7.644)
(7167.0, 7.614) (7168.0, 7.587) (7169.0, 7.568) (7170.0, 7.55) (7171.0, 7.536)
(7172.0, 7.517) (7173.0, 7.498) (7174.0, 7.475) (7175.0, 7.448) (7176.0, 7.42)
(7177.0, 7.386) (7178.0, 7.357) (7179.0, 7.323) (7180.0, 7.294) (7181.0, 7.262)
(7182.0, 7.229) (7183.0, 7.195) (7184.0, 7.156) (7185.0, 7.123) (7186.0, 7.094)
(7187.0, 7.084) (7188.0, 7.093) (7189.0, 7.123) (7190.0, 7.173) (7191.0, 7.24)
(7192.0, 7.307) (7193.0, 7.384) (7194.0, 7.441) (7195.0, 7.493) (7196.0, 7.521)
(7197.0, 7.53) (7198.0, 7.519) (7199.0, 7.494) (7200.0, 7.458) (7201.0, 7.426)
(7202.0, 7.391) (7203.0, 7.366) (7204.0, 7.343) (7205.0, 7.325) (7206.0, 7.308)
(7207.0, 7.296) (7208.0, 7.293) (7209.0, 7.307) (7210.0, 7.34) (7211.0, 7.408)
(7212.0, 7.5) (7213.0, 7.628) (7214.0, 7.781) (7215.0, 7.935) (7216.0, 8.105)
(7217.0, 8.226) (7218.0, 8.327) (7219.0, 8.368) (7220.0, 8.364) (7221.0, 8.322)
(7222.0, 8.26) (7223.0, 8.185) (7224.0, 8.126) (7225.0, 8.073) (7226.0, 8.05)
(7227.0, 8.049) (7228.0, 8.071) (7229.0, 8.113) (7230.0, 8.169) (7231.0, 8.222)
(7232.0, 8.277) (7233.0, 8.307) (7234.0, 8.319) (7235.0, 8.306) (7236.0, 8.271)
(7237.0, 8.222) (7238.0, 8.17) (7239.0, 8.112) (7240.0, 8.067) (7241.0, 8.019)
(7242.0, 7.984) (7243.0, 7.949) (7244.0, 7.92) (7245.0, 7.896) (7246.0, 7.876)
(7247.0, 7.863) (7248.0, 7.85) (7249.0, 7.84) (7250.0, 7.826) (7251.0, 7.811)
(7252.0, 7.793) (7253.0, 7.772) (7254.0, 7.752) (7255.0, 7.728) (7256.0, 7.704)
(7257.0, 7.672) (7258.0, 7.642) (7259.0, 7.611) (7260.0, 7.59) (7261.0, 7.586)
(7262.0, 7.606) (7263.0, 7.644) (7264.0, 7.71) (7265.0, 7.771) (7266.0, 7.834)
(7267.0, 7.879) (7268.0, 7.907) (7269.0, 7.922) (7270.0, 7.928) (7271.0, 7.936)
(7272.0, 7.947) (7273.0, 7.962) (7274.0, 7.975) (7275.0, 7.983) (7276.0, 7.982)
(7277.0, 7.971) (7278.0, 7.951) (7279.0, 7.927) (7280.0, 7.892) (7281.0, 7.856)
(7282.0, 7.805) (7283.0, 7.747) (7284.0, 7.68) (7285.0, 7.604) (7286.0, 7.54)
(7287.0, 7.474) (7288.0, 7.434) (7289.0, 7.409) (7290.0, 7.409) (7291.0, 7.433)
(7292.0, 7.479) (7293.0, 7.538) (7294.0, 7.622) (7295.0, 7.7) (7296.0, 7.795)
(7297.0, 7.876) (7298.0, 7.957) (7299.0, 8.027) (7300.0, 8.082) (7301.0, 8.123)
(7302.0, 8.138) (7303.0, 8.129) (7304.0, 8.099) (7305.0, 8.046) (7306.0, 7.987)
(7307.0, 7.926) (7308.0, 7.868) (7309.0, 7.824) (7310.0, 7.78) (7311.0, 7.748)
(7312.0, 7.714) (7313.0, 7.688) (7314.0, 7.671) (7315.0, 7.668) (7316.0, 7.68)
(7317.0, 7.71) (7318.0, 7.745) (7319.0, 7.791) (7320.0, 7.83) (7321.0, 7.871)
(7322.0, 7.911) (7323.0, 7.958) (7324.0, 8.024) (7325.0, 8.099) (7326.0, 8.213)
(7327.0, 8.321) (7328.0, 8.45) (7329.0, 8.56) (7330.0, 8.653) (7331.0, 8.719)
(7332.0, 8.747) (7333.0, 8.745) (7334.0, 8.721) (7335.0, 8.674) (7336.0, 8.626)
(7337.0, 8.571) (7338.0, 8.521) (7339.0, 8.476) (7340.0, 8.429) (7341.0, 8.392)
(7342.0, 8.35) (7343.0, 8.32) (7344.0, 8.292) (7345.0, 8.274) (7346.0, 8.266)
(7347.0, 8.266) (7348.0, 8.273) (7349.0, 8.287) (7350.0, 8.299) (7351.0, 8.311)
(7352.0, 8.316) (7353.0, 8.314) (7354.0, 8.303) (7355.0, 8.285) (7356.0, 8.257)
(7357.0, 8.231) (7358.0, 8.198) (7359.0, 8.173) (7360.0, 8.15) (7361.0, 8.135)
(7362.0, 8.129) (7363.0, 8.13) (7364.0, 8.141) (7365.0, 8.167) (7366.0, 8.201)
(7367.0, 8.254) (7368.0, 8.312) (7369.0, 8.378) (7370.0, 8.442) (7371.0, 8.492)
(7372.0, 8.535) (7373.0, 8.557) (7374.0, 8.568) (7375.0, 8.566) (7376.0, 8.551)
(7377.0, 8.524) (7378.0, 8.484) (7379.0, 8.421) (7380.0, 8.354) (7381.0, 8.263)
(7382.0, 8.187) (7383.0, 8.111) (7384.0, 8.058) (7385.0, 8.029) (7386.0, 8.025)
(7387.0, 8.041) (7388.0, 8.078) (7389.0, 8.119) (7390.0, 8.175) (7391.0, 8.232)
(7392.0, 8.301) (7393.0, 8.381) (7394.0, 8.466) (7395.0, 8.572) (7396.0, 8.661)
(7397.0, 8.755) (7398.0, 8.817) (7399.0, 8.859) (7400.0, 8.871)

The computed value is 0.94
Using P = 7.09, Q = 8.0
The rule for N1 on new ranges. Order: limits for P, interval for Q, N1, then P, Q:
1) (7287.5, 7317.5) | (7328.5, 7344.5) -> 1.13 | 7.42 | 8.6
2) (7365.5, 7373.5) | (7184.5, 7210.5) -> -0.93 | 8.26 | 7.3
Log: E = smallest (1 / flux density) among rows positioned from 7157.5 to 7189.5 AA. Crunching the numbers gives 0.129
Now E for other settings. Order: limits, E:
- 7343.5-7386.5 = 0.117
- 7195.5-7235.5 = 0.120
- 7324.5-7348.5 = 0.114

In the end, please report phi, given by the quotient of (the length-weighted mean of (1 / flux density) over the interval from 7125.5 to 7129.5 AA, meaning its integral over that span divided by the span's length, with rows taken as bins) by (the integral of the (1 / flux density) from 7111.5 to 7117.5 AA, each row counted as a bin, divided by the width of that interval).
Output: 1.01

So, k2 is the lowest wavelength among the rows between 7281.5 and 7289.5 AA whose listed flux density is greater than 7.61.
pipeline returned 7282.0 AA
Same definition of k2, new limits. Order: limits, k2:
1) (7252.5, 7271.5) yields 7253.0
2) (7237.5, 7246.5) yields 7238.0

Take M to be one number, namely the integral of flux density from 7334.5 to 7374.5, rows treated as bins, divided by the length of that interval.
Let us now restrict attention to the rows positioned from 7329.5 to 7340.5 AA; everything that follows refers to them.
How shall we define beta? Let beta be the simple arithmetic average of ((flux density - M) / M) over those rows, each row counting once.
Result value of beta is 0.04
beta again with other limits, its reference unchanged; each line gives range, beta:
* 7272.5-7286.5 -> -0.06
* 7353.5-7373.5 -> -0.01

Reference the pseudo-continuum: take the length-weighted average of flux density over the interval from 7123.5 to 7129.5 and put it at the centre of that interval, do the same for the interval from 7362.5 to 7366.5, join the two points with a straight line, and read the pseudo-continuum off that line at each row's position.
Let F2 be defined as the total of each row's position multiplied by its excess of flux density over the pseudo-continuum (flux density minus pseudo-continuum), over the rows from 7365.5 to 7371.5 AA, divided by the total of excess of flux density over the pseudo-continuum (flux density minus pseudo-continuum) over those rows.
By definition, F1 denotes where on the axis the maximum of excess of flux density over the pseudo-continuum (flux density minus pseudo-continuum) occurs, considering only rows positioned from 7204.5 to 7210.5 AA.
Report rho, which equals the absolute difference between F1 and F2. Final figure 164.4 AA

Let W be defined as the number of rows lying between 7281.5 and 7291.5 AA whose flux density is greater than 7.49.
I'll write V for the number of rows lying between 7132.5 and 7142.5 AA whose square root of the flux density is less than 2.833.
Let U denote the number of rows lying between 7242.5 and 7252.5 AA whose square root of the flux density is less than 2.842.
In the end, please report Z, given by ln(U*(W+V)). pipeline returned 5.0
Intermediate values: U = 10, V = 10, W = 5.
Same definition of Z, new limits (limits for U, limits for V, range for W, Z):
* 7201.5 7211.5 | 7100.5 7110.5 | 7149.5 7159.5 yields 5.3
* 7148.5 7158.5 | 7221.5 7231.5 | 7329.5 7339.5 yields 4.6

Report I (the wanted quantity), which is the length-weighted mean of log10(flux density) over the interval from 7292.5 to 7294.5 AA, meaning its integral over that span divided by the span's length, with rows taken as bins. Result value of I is 0.880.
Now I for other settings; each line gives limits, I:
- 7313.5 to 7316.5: 0.885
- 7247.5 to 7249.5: 0.895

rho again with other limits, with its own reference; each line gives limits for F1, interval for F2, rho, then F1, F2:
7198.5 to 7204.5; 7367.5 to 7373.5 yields 172.0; 7199.0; 7371.0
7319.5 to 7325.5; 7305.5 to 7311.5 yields 15.2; 7325.0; 7309.8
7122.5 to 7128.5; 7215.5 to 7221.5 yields 95.7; 7123.0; 7218.7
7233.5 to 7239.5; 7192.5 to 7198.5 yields 39.1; 7234.0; 7194.9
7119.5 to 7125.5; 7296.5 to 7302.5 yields 180.1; 7121.0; 7301.1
